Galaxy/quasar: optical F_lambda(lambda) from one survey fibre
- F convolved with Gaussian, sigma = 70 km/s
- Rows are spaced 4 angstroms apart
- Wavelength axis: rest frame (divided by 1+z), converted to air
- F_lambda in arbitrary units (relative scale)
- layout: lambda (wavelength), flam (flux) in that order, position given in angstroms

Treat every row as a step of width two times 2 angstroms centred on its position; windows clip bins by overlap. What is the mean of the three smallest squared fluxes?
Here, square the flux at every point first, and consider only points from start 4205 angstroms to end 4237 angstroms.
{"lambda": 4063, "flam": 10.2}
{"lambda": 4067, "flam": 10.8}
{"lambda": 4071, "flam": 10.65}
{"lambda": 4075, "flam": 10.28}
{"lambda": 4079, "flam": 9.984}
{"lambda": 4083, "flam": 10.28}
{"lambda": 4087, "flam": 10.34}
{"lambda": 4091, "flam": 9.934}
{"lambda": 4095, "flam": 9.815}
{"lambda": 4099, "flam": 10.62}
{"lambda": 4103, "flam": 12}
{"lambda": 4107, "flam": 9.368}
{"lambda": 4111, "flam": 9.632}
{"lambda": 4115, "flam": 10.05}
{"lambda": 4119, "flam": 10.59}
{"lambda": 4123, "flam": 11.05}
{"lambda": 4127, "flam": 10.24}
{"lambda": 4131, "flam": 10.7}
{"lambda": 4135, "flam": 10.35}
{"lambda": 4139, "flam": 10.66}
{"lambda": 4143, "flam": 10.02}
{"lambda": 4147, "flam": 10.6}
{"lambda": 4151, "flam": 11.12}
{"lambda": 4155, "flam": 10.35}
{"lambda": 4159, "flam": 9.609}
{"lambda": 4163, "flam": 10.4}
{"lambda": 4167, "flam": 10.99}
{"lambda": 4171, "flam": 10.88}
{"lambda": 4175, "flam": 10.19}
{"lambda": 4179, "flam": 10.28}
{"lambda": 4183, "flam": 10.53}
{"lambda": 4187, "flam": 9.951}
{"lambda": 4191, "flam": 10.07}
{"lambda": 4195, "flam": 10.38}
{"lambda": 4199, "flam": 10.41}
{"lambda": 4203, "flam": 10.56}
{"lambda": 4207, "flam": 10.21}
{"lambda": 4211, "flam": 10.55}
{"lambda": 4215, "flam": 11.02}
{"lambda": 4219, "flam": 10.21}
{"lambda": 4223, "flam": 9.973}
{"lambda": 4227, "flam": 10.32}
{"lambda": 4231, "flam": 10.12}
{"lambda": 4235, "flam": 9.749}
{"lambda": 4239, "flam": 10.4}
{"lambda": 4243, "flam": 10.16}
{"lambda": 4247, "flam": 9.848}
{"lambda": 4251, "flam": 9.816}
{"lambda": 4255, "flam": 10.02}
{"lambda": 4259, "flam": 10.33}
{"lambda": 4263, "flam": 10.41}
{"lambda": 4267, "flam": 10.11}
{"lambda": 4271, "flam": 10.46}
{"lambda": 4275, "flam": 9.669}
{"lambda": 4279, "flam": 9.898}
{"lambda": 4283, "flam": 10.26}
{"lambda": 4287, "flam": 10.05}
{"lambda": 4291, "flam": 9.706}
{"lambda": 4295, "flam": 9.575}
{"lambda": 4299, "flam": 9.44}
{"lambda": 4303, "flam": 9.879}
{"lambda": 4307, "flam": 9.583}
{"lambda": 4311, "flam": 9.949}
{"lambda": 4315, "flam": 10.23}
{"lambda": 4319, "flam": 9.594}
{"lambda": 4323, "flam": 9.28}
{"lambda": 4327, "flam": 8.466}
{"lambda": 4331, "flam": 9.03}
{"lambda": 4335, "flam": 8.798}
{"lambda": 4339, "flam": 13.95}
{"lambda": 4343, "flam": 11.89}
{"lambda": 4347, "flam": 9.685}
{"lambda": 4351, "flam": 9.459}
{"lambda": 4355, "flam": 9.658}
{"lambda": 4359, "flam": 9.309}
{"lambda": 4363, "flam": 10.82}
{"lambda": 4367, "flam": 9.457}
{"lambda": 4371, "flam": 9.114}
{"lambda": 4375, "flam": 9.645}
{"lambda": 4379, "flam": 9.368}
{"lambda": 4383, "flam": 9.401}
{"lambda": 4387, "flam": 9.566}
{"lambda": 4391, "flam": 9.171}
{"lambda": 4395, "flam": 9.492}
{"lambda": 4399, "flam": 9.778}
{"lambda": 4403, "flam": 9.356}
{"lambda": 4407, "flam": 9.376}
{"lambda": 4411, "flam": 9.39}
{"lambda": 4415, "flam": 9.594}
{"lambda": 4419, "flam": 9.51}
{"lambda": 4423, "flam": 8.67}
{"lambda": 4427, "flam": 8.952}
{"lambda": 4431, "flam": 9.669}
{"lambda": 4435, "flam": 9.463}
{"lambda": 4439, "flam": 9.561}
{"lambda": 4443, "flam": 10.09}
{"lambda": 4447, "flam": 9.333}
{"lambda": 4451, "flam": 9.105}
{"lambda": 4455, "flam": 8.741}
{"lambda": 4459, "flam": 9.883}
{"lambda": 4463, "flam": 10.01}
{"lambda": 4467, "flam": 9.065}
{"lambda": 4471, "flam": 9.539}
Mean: 99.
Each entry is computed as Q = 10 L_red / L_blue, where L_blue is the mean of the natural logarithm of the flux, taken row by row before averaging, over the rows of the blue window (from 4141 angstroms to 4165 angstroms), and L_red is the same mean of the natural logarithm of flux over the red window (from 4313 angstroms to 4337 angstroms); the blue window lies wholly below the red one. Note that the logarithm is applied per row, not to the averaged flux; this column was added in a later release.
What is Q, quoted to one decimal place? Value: 9.5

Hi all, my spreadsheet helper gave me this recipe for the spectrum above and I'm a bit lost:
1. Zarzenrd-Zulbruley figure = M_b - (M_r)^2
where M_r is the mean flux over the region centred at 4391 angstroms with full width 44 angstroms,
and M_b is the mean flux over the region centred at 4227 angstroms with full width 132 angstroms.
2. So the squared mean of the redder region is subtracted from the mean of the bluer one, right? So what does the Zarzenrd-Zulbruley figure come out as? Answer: -79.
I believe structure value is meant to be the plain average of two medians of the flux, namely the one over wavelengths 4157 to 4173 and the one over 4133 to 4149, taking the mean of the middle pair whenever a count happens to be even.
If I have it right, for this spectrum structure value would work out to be 10.6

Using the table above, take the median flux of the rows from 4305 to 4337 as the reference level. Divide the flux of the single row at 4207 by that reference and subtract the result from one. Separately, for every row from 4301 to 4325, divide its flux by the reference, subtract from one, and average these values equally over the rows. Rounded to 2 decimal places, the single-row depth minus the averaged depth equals -0.05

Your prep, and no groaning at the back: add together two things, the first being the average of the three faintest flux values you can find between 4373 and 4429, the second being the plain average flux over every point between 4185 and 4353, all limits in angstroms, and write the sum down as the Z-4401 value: 19.0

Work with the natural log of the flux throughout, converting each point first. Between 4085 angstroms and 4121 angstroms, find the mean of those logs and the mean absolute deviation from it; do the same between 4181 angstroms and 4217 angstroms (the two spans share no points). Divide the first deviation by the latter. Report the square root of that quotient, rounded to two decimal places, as 1.56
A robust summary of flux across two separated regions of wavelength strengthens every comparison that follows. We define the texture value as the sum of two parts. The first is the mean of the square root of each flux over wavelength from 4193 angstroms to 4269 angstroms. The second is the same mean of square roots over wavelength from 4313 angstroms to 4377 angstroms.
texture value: 6.34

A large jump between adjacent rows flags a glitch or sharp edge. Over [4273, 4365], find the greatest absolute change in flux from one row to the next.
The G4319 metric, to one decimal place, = 5.2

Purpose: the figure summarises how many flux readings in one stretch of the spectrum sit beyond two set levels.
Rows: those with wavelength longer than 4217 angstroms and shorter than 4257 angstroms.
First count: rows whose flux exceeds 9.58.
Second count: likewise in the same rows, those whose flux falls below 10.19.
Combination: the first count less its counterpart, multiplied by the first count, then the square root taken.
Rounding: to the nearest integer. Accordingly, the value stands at 5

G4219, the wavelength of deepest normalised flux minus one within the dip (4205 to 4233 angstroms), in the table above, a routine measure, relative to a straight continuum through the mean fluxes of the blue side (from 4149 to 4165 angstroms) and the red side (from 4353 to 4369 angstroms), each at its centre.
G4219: 4223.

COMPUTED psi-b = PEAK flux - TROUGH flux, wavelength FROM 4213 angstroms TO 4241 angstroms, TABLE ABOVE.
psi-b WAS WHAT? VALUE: 1.27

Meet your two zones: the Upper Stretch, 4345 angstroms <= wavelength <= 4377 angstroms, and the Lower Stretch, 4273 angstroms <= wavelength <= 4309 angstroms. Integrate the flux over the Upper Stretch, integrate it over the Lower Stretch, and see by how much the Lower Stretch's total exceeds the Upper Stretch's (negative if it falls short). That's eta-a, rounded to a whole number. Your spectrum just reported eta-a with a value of 44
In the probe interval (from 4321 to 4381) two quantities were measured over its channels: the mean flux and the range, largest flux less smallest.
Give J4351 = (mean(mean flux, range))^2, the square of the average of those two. 59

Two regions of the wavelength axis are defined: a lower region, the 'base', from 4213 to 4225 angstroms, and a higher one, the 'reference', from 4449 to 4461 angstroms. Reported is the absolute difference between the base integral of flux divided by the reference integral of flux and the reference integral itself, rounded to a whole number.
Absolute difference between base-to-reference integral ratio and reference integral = 110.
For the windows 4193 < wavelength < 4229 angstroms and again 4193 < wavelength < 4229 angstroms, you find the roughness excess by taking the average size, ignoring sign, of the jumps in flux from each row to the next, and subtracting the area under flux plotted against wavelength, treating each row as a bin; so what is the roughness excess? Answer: -374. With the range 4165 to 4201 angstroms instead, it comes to -374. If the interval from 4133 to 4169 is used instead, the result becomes -376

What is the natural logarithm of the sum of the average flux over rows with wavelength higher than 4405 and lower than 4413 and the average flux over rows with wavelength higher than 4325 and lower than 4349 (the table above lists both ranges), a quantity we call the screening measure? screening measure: 2.98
